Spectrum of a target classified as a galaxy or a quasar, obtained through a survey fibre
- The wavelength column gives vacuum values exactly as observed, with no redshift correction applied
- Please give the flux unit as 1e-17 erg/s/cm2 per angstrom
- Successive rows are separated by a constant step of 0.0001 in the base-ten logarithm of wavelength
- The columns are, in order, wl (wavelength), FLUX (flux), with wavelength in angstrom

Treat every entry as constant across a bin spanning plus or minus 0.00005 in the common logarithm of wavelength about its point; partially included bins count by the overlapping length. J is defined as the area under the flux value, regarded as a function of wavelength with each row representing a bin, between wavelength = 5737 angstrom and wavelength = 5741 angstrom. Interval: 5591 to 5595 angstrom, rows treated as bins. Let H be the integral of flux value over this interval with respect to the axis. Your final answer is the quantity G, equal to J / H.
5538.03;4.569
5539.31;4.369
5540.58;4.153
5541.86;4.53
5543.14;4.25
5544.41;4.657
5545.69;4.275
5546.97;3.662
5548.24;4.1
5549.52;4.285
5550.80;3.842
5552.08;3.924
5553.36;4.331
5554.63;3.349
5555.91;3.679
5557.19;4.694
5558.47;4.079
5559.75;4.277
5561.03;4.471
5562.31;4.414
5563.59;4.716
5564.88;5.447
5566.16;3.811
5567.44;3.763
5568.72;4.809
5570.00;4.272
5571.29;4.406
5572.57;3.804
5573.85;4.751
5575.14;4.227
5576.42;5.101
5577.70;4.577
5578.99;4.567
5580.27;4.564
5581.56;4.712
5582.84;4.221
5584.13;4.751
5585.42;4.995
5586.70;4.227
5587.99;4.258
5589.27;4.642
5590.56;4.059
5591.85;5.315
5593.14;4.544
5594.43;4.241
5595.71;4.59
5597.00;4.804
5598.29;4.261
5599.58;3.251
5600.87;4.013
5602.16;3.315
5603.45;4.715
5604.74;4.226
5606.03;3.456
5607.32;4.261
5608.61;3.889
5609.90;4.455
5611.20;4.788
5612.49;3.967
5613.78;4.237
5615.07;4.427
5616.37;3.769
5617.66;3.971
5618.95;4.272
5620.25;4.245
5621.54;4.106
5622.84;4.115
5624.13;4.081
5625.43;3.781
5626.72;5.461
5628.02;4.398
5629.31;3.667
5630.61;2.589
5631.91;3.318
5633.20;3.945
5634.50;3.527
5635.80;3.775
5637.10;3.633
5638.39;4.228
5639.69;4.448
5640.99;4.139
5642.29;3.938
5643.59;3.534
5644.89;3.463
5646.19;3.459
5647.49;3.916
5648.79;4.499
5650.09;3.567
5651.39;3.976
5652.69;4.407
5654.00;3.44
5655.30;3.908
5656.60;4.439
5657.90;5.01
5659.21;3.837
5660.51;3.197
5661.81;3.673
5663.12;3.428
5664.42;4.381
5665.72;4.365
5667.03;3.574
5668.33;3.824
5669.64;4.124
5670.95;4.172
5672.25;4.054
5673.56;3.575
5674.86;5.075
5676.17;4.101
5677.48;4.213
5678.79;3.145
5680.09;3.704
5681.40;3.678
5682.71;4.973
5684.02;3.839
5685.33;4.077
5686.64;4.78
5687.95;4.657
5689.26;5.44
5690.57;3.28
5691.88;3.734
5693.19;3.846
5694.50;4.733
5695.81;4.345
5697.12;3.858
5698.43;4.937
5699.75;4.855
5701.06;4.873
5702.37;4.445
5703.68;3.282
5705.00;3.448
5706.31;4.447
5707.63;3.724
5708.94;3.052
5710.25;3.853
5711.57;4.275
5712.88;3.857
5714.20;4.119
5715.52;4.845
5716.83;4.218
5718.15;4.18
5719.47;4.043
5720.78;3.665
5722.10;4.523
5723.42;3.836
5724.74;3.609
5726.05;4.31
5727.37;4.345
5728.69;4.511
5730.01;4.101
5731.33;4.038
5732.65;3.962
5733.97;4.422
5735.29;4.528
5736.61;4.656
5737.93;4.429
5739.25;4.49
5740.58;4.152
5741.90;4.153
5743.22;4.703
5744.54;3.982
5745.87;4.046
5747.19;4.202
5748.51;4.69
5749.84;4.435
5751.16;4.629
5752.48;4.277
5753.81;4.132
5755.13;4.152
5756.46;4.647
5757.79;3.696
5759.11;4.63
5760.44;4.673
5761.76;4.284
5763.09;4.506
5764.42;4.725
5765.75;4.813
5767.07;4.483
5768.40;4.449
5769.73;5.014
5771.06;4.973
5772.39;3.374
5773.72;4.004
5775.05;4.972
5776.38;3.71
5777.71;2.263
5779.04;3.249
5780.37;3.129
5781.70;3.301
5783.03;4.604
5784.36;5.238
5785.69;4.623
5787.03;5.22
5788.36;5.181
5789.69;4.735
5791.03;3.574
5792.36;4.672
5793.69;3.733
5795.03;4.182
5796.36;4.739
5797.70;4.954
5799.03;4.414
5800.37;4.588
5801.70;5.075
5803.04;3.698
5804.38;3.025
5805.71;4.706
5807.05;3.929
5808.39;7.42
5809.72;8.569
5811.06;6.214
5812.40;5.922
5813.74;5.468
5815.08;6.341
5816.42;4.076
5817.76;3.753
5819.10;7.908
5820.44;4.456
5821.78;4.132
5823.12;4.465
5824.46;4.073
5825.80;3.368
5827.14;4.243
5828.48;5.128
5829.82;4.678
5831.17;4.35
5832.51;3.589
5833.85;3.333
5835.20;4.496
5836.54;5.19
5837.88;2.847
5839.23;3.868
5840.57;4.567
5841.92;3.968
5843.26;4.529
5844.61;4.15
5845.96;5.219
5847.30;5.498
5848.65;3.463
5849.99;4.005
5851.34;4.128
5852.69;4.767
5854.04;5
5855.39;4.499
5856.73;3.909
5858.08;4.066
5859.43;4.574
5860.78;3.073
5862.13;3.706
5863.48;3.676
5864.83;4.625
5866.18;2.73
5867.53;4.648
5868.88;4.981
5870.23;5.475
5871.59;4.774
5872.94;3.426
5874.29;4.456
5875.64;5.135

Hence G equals 0.94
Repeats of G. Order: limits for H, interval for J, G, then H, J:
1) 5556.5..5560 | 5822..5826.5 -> 1.18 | 15.2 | 18.0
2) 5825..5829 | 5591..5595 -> 1.11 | 16.9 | 18.7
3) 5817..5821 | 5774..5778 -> 0.71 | 21.5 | 15.2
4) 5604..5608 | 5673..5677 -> 1.07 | 16.0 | 17.1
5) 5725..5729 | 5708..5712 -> 0.86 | 17.2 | 14.8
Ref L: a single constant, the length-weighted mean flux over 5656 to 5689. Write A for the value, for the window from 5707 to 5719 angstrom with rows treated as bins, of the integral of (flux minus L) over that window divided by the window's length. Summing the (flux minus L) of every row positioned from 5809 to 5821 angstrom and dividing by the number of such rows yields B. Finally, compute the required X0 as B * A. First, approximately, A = -0.1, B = 1.8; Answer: -0.13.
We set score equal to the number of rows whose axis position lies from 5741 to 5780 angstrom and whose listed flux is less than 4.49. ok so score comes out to 17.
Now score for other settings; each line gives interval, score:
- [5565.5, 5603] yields 15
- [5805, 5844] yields 15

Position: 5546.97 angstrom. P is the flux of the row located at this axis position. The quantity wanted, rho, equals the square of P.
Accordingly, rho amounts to 13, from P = 3.662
